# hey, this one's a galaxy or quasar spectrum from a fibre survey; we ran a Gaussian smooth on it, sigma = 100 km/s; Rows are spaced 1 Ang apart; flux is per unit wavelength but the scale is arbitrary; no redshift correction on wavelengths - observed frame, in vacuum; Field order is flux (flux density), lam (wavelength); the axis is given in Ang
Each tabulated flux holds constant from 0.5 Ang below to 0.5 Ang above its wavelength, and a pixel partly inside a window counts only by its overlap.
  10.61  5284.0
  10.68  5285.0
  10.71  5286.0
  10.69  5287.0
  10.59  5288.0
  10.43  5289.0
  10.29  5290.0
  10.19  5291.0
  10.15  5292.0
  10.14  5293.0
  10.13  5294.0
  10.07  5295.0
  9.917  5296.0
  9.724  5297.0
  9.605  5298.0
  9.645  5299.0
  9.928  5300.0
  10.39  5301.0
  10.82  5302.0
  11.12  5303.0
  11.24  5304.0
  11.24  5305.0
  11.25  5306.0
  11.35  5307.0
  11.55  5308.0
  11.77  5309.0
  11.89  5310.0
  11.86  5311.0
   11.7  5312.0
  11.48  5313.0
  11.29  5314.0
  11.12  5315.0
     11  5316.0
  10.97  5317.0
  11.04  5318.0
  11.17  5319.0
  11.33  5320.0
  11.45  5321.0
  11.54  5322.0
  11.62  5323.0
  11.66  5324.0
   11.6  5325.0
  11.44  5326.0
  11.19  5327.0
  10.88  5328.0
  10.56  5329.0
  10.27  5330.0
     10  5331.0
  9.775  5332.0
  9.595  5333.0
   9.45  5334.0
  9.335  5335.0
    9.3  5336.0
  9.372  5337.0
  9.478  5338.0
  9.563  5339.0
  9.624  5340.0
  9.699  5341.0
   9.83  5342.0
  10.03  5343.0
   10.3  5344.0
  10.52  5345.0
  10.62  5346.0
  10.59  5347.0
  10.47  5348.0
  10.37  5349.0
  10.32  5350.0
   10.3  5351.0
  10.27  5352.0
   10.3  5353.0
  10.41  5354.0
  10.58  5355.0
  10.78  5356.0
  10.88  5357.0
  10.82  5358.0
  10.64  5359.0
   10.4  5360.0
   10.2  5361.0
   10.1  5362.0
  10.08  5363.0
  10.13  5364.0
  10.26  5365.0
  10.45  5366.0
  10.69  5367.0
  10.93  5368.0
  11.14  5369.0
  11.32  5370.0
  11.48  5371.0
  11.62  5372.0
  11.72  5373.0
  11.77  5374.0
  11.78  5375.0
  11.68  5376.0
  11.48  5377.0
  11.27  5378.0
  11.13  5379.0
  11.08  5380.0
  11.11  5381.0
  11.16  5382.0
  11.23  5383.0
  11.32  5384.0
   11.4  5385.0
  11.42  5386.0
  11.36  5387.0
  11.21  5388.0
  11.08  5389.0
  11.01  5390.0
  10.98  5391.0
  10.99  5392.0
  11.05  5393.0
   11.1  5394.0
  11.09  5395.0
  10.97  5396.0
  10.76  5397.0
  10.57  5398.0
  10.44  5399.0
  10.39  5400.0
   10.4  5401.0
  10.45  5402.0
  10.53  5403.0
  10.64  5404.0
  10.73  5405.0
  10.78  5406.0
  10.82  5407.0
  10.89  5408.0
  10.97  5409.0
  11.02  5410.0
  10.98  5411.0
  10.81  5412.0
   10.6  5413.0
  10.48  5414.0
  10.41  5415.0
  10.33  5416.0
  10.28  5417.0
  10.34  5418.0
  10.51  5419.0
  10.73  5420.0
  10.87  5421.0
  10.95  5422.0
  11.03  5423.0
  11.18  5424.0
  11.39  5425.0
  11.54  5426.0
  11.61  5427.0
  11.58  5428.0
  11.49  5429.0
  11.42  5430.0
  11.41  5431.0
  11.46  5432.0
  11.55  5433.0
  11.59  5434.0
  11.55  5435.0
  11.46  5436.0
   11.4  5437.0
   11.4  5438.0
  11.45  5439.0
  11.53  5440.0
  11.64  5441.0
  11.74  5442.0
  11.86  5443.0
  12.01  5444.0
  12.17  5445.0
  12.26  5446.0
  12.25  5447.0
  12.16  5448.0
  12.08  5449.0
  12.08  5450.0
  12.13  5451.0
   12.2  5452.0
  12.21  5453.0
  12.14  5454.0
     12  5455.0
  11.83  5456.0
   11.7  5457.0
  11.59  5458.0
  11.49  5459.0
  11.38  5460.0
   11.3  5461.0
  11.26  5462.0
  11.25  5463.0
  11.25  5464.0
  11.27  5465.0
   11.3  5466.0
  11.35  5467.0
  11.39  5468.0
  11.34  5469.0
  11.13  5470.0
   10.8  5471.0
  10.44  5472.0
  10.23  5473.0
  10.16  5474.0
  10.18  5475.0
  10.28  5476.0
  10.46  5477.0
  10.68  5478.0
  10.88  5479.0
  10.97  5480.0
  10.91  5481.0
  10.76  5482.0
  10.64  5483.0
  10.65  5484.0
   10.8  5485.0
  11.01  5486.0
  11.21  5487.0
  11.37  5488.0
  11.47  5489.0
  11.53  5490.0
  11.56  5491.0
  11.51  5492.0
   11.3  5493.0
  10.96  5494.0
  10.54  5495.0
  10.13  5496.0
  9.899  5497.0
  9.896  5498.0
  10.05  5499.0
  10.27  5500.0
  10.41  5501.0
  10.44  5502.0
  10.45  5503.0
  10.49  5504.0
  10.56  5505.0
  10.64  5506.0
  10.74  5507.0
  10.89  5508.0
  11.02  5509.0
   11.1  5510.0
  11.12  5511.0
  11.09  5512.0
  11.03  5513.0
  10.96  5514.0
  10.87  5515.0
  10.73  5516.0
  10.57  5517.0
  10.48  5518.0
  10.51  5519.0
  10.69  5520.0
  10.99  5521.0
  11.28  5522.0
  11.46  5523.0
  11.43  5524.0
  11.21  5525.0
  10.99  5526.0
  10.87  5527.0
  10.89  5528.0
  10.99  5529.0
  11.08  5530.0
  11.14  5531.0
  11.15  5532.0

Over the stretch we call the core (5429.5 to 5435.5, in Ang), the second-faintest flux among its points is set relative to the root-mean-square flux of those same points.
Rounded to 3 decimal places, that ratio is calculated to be 0.993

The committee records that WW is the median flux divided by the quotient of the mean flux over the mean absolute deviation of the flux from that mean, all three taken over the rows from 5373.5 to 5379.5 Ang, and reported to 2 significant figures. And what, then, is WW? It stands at 0.23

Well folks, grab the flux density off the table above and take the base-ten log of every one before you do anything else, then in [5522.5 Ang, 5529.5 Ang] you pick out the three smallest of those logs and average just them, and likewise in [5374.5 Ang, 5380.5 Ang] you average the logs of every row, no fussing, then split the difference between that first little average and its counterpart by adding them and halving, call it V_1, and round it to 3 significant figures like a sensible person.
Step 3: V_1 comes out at 1.05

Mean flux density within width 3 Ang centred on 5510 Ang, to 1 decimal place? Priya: 11.1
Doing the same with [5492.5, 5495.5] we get 10.9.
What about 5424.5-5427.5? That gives 11.5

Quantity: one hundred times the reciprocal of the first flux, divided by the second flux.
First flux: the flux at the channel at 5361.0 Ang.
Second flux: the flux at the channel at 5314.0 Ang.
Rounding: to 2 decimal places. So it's 0.87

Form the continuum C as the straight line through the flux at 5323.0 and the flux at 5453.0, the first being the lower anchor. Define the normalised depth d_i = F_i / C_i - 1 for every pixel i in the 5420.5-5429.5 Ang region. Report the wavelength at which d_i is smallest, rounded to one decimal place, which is 5421.0 Ang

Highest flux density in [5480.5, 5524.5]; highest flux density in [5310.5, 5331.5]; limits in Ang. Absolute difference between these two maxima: 0.30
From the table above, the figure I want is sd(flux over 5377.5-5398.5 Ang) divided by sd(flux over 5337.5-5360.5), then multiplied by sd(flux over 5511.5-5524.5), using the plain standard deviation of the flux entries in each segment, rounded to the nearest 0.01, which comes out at 0.16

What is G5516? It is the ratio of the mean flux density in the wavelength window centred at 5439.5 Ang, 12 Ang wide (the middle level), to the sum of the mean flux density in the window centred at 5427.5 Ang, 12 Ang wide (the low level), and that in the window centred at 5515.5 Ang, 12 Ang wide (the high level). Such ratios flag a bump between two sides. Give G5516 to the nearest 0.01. 0.52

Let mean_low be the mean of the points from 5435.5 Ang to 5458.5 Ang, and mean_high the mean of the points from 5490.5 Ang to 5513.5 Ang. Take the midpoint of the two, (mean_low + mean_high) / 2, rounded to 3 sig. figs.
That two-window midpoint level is 11.3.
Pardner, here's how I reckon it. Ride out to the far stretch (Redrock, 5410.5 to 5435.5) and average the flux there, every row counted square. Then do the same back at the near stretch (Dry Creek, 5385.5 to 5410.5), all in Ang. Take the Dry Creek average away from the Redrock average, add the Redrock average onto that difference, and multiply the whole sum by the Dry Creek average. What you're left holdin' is 122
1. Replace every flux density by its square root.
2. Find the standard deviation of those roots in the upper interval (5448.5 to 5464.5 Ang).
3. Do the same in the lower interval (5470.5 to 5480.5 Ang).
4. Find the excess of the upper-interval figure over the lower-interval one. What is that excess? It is 0.01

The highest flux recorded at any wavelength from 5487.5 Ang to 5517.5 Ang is 11.56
